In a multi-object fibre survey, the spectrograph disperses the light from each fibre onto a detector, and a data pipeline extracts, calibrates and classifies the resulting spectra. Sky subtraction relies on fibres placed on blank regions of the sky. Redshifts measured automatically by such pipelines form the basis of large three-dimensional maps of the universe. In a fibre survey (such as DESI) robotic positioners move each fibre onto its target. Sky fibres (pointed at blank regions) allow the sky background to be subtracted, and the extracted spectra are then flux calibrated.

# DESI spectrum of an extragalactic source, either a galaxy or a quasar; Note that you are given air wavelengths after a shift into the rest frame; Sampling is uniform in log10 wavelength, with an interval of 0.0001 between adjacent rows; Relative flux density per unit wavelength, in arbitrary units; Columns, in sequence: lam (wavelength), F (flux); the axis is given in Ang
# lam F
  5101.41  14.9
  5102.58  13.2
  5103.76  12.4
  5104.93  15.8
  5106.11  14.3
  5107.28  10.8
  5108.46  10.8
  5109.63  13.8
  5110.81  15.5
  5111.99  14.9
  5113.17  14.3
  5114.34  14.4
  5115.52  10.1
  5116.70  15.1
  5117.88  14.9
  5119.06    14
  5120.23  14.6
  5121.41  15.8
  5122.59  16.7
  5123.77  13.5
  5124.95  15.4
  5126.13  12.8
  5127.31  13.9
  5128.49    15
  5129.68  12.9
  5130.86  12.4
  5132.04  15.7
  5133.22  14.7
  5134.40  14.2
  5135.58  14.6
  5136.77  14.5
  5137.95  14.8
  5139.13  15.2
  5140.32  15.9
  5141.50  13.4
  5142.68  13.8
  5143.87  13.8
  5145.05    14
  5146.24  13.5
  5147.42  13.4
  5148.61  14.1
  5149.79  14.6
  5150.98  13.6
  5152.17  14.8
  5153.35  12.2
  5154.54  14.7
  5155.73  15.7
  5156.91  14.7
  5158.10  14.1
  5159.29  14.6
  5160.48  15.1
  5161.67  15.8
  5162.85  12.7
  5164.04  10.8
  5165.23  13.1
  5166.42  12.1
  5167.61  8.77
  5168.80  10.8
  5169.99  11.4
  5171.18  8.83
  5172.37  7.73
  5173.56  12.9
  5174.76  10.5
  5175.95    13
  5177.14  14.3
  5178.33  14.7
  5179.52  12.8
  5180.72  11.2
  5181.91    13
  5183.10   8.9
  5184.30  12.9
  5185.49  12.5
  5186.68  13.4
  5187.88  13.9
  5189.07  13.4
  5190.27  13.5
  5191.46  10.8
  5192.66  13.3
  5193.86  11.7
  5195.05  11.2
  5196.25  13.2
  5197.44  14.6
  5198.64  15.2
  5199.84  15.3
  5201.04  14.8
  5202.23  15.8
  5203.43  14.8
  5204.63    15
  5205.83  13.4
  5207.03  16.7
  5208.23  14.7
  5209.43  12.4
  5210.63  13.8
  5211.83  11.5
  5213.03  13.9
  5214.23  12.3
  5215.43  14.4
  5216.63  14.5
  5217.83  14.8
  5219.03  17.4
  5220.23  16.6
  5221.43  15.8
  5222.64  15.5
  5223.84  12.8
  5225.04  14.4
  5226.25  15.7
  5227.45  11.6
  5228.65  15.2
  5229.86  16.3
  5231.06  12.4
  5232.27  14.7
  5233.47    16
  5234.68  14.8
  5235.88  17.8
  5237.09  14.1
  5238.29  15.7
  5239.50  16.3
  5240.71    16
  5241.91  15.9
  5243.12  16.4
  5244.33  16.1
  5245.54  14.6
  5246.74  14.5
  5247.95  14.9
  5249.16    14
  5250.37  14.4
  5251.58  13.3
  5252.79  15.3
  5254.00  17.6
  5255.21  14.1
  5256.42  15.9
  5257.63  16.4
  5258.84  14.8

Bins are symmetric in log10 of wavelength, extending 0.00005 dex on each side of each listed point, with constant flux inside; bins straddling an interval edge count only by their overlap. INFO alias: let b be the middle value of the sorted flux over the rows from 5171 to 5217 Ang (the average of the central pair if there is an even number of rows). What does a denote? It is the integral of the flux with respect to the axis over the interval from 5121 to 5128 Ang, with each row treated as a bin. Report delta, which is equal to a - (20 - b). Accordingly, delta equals 96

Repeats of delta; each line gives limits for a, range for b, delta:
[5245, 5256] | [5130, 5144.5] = 157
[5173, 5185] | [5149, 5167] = 144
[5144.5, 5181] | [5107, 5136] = 466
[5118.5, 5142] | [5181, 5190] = 334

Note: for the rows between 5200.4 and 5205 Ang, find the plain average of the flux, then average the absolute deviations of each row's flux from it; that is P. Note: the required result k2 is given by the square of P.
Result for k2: 0.1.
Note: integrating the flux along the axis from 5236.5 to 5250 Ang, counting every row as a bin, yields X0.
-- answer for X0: 207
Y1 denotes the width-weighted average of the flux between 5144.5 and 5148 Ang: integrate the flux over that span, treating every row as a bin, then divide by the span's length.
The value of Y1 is 13.6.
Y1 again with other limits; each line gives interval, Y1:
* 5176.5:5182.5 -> 13.2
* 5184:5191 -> 13.2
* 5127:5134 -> 14.1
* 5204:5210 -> 14.4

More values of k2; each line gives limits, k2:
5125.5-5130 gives 0.6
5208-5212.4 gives 1.3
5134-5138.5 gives 0.0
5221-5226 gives 1.1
